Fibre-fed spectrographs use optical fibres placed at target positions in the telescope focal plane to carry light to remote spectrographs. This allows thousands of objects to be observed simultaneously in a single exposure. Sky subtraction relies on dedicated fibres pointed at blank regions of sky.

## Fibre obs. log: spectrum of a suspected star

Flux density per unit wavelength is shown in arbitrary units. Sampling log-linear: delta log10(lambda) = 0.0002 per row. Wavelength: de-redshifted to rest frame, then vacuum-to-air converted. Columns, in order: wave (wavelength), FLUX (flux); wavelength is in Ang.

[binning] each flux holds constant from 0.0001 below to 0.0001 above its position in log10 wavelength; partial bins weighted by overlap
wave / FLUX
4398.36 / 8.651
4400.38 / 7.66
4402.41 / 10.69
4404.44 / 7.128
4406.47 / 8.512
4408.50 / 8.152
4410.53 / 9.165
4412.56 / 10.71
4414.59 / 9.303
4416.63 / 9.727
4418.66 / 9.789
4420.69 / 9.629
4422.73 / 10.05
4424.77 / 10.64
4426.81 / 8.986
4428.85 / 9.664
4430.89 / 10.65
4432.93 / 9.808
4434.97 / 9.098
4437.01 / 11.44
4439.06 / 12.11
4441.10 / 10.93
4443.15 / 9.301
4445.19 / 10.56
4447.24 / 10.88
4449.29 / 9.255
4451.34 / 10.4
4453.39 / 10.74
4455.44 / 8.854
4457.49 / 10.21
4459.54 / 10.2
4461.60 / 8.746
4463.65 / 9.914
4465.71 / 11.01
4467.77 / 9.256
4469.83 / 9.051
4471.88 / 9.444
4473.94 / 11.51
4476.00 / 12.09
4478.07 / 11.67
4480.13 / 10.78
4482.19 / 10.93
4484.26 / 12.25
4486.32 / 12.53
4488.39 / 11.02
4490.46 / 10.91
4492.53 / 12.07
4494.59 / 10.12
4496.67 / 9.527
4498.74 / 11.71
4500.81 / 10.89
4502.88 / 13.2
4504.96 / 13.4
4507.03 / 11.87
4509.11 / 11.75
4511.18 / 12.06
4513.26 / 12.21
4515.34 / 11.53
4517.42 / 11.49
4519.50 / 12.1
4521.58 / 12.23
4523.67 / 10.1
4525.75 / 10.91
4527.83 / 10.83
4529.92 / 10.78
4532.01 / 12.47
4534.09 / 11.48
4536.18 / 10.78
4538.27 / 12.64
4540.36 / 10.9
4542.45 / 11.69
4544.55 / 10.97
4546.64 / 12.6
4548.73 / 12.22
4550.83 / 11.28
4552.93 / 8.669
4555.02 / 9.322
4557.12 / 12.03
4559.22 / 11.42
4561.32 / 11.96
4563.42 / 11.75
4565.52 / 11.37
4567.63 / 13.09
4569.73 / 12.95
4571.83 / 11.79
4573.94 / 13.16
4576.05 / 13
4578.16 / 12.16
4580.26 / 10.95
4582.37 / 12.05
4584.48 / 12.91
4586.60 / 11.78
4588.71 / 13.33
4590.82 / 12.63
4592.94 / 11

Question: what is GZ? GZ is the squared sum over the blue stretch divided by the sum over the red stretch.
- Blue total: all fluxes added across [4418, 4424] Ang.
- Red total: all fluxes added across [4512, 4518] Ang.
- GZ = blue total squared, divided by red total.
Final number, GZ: 25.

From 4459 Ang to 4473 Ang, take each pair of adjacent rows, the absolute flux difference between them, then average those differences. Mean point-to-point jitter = 1.01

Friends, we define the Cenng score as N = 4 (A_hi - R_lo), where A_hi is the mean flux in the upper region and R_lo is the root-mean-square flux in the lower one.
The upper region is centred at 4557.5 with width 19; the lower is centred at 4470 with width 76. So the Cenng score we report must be 1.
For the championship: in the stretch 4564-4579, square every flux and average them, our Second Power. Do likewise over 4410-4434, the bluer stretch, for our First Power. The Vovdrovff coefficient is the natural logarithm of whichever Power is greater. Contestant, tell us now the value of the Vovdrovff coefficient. 5.05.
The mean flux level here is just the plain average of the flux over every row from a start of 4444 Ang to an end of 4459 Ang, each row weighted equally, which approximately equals 10.1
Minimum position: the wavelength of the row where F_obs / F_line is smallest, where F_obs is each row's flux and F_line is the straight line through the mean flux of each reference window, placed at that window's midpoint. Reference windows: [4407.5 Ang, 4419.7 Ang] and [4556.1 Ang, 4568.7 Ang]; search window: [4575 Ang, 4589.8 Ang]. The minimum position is 4580.26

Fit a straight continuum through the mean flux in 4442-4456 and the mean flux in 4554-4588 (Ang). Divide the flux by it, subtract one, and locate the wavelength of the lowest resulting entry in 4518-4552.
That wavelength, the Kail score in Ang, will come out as 4523.67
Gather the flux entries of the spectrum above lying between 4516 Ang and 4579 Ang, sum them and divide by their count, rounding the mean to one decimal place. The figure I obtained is 11.6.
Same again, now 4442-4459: 10.0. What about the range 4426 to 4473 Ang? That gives 10.0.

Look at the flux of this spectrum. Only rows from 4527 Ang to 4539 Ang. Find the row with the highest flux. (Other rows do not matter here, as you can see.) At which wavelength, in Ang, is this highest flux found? 4538.27 Ang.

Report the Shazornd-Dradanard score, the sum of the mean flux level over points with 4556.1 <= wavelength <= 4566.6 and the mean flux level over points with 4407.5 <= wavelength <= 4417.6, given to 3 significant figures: 21.1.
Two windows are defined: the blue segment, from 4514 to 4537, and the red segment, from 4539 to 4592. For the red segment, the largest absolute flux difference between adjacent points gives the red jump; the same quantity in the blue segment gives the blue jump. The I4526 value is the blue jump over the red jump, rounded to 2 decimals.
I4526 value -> 0.79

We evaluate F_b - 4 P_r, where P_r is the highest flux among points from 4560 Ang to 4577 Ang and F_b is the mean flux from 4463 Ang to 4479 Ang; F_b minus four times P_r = -42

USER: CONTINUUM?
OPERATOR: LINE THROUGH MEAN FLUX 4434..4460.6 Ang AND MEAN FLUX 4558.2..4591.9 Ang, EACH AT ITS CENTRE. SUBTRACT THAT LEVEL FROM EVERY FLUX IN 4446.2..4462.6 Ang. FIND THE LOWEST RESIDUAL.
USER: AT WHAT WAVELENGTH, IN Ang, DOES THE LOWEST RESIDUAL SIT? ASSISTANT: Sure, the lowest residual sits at 4461.60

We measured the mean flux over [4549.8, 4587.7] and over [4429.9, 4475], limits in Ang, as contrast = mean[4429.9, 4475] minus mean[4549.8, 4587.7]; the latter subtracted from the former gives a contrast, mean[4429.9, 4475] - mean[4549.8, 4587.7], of -1.6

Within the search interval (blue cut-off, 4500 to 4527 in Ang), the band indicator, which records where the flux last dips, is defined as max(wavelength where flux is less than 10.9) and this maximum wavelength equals 4523.67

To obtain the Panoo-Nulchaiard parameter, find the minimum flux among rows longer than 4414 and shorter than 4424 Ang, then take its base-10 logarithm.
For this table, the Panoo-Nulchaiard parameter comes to 0.97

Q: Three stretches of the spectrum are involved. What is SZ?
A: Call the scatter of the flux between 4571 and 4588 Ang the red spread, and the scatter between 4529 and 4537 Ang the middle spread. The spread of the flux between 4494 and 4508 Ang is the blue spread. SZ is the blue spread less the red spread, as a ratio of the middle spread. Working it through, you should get 0.9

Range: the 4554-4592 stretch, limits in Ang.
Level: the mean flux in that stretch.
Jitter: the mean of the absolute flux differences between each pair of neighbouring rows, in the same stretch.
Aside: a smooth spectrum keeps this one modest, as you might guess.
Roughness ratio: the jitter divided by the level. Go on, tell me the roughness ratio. 0.080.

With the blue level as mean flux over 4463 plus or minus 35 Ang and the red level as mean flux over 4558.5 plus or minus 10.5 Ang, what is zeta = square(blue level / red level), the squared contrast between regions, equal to 0.86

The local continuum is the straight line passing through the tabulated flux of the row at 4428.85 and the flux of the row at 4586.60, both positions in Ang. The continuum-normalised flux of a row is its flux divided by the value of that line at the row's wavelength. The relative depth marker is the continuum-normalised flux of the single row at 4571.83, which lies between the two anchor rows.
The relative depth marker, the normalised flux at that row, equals 1.02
